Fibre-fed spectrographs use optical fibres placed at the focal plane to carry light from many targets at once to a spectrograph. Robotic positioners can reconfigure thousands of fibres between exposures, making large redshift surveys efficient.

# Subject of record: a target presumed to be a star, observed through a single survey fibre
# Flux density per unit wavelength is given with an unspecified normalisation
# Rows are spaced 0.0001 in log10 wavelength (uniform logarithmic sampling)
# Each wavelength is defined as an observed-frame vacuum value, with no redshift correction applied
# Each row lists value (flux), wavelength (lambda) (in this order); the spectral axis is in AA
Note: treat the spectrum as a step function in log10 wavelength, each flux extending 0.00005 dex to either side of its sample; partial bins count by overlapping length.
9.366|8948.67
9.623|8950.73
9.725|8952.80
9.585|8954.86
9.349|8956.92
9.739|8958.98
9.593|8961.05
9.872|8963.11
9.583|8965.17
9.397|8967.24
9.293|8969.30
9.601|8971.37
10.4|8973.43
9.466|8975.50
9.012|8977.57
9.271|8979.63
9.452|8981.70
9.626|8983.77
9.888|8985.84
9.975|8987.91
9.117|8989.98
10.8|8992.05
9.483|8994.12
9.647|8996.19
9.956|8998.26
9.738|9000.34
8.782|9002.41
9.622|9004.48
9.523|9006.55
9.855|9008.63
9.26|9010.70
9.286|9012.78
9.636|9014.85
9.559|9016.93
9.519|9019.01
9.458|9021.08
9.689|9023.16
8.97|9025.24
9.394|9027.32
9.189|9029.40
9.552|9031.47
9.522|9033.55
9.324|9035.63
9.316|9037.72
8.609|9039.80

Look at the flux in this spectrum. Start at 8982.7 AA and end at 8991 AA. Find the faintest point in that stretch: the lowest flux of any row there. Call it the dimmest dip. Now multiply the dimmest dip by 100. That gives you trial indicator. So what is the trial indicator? 912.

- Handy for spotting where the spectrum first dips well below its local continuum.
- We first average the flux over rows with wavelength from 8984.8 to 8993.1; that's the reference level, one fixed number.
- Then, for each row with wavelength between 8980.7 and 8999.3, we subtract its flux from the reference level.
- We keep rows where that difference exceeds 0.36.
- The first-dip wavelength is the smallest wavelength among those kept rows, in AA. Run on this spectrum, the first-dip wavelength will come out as 8981.70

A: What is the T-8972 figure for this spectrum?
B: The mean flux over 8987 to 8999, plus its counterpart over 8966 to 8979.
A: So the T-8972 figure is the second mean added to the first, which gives 19.4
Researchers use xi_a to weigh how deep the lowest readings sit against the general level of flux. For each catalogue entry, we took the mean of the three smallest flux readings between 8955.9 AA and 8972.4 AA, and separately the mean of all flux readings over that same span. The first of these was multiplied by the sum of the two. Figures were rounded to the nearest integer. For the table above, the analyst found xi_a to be 177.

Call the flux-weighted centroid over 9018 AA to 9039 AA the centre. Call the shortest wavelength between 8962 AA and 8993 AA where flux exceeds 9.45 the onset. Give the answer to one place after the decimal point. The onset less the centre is -65.2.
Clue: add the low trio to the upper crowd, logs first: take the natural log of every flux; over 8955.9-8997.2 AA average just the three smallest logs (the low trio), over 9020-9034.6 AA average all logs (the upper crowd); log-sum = 4.45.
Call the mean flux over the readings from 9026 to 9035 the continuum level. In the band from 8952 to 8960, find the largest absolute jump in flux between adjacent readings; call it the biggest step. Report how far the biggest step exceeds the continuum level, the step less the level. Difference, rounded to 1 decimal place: -9.0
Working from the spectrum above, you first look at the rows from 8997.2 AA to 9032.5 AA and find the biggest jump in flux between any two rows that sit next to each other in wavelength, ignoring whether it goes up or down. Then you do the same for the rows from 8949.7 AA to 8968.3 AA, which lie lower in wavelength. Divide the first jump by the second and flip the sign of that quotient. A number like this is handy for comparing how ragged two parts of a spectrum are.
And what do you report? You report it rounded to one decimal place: -2.5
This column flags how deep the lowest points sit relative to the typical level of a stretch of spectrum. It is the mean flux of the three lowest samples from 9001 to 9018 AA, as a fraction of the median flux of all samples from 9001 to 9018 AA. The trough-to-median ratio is 0.955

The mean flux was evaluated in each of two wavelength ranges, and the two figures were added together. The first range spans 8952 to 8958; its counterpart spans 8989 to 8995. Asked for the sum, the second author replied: 19.4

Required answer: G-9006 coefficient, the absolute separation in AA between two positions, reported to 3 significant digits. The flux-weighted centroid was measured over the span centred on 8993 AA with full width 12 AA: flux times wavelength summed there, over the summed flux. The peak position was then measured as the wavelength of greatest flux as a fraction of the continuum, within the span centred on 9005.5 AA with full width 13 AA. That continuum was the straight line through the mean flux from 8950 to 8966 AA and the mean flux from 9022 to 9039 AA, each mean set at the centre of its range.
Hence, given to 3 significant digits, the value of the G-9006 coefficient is 15.5 AA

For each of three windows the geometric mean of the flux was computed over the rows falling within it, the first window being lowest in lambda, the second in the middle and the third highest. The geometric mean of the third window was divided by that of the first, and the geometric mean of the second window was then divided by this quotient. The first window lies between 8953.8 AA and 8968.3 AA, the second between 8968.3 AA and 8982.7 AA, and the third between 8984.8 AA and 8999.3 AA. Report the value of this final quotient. 9.26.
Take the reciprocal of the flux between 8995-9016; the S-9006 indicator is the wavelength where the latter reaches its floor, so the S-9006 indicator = 8998.26 AA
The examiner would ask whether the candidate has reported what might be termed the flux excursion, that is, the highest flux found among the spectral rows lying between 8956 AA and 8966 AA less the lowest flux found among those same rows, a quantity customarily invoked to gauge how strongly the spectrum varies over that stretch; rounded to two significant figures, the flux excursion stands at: 0.52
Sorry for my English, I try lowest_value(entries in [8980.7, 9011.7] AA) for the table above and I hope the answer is 8.782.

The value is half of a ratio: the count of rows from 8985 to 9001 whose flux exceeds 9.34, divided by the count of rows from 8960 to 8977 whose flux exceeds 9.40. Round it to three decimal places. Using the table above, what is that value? 0.583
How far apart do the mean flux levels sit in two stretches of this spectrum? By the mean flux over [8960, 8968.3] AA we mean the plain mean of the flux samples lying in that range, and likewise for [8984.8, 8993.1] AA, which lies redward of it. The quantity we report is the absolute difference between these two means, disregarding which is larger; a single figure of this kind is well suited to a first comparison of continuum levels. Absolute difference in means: 0.33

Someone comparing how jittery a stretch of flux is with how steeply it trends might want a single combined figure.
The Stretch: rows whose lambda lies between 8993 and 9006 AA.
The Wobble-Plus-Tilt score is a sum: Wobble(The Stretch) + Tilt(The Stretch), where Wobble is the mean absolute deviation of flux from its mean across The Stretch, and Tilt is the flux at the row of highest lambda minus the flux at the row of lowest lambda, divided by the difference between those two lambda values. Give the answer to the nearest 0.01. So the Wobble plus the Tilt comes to 0.28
